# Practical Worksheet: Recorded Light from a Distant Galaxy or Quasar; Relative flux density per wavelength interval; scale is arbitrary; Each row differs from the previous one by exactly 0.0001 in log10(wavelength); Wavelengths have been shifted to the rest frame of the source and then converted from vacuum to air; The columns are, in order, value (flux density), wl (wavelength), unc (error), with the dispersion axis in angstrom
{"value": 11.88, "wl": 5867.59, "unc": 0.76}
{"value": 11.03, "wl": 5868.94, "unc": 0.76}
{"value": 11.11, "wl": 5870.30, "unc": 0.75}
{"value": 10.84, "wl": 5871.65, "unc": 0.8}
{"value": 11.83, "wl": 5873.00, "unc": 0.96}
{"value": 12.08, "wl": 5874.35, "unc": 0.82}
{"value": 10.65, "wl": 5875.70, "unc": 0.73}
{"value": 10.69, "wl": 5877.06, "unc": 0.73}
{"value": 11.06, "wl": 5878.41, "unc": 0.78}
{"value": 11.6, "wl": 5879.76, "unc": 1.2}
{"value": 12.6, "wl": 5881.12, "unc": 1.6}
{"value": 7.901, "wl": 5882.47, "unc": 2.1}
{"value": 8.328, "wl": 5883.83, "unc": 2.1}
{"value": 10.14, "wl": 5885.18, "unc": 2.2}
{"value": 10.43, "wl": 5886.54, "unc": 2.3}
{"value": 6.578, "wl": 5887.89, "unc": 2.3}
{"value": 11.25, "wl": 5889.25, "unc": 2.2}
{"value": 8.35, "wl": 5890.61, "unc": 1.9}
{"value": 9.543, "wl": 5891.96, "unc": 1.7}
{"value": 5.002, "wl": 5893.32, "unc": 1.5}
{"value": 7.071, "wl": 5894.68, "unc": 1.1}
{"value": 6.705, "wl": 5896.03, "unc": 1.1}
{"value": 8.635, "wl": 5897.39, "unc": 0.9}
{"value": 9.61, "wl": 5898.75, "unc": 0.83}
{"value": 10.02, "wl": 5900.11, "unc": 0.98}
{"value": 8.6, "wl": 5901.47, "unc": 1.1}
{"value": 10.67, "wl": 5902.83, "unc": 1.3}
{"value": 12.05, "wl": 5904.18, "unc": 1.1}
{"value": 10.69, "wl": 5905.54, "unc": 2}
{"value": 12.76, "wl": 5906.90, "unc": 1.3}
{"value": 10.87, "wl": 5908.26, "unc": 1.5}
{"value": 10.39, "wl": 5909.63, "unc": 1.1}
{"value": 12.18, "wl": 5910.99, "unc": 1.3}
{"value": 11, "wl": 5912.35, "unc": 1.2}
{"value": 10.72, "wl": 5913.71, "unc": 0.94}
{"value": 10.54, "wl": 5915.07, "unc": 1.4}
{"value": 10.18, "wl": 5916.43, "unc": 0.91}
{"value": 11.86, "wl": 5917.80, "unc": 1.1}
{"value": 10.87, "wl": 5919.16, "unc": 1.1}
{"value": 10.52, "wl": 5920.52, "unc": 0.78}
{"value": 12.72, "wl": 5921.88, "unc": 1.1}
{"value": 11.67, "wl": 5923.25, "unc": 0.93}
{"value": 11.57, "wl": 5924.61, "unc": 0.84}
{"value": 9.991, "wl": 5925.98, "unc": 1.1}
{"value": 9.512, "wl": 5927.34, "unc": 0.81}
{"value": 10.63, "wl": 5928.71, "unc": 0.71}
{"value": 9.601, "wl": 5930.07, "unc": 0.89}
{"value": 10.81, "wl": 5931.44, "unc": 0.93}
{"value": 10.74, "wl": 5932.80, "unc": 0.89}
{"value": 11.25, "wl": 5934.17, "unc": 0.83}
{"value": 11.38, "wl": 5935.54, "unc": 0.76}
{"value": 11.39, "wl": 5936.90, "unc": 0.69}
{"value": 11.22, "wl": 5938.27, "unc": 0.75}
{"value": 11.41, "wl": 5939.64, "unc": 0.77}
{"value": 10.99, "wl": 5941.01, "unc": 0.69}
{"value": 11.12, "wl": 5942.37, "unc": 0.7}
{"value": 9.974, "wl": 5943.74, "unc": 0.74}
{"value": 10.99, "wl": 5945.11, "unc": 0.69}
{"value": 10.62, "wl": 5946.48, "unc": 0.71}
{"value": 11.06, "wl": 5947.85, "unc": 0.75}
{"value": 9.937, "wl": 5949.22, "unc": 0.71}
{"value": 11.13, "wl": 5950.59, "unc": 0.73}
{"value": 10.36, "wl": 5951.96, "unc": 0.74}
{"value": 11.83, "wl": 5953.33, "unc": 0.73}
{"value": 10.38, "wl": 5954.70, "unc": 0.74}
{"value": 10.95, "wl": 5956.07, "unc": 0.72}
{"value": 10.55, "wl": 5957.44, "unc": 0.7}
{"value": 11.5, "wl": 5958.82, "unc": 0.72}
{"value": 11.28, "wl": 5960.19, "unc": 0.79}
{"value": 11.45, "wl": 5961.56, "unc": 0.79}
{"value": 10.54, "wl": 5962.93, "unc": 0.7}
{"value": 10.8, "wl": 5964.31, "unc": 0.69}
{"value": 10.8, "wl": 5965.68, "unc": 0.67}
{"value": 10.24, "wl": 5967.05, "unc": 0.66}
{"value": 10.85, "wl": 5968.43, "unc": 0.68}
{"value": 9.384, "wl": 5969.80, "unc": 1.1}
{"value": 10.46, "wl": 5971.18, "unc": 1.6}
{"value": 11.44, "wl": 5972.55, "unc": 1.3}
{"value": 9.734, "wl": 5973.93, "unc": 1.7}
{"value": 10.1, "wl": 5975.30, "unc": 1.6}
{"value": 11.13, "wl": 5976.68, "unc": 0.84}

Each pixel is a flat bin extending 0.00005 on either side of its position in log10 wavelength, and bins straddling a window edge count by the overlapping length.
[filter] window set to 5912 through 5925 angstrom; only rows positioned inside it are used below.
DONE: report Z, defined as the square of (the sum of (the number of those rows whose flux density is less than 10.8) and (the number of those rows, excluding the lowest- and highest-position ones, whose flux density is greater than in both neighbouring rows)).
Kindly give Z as 36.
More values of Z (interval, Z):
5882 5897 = 196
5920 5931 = 49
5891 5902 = 100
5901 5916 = 81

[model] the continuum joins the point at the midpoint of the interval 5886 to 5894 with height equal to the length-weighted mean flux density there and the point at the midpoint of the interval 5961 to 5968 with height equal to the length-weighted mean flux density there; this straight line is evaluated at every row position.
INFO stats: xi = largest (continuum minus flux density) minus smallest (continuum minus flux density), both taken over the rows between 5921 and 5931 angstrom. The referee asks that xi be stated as 3.4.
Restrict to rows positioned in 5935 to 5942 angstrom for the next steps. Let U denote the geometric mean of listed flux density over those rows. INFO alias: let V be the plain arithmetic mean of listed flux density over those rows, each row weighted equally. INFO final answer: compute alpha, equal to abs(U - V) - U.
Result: -11.3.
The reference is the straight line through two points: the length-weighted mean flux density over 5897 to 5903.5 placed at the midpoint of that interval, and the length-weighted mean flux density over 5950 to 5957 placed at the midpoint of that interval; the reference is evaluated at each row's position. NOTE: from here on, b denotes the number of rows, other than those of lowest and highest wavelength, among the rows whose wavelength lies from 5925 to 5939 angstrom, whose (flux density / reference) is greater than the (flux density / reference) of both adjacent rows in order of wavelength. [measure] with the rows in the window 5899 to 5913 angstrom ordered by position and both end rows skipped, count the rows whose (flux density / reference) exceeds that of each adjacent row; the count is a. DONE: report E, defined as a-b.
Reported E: 0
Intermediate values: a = 3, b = 3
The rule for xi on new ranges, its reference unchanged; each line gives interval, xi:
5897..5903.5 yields 2.0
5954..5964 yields 1.1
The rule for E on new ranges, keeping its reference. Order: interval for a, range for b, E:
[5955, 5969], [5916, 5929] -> 1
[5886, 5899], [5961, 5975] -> 0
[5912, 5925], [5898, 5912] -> -1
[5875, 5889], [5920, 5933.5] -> -1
